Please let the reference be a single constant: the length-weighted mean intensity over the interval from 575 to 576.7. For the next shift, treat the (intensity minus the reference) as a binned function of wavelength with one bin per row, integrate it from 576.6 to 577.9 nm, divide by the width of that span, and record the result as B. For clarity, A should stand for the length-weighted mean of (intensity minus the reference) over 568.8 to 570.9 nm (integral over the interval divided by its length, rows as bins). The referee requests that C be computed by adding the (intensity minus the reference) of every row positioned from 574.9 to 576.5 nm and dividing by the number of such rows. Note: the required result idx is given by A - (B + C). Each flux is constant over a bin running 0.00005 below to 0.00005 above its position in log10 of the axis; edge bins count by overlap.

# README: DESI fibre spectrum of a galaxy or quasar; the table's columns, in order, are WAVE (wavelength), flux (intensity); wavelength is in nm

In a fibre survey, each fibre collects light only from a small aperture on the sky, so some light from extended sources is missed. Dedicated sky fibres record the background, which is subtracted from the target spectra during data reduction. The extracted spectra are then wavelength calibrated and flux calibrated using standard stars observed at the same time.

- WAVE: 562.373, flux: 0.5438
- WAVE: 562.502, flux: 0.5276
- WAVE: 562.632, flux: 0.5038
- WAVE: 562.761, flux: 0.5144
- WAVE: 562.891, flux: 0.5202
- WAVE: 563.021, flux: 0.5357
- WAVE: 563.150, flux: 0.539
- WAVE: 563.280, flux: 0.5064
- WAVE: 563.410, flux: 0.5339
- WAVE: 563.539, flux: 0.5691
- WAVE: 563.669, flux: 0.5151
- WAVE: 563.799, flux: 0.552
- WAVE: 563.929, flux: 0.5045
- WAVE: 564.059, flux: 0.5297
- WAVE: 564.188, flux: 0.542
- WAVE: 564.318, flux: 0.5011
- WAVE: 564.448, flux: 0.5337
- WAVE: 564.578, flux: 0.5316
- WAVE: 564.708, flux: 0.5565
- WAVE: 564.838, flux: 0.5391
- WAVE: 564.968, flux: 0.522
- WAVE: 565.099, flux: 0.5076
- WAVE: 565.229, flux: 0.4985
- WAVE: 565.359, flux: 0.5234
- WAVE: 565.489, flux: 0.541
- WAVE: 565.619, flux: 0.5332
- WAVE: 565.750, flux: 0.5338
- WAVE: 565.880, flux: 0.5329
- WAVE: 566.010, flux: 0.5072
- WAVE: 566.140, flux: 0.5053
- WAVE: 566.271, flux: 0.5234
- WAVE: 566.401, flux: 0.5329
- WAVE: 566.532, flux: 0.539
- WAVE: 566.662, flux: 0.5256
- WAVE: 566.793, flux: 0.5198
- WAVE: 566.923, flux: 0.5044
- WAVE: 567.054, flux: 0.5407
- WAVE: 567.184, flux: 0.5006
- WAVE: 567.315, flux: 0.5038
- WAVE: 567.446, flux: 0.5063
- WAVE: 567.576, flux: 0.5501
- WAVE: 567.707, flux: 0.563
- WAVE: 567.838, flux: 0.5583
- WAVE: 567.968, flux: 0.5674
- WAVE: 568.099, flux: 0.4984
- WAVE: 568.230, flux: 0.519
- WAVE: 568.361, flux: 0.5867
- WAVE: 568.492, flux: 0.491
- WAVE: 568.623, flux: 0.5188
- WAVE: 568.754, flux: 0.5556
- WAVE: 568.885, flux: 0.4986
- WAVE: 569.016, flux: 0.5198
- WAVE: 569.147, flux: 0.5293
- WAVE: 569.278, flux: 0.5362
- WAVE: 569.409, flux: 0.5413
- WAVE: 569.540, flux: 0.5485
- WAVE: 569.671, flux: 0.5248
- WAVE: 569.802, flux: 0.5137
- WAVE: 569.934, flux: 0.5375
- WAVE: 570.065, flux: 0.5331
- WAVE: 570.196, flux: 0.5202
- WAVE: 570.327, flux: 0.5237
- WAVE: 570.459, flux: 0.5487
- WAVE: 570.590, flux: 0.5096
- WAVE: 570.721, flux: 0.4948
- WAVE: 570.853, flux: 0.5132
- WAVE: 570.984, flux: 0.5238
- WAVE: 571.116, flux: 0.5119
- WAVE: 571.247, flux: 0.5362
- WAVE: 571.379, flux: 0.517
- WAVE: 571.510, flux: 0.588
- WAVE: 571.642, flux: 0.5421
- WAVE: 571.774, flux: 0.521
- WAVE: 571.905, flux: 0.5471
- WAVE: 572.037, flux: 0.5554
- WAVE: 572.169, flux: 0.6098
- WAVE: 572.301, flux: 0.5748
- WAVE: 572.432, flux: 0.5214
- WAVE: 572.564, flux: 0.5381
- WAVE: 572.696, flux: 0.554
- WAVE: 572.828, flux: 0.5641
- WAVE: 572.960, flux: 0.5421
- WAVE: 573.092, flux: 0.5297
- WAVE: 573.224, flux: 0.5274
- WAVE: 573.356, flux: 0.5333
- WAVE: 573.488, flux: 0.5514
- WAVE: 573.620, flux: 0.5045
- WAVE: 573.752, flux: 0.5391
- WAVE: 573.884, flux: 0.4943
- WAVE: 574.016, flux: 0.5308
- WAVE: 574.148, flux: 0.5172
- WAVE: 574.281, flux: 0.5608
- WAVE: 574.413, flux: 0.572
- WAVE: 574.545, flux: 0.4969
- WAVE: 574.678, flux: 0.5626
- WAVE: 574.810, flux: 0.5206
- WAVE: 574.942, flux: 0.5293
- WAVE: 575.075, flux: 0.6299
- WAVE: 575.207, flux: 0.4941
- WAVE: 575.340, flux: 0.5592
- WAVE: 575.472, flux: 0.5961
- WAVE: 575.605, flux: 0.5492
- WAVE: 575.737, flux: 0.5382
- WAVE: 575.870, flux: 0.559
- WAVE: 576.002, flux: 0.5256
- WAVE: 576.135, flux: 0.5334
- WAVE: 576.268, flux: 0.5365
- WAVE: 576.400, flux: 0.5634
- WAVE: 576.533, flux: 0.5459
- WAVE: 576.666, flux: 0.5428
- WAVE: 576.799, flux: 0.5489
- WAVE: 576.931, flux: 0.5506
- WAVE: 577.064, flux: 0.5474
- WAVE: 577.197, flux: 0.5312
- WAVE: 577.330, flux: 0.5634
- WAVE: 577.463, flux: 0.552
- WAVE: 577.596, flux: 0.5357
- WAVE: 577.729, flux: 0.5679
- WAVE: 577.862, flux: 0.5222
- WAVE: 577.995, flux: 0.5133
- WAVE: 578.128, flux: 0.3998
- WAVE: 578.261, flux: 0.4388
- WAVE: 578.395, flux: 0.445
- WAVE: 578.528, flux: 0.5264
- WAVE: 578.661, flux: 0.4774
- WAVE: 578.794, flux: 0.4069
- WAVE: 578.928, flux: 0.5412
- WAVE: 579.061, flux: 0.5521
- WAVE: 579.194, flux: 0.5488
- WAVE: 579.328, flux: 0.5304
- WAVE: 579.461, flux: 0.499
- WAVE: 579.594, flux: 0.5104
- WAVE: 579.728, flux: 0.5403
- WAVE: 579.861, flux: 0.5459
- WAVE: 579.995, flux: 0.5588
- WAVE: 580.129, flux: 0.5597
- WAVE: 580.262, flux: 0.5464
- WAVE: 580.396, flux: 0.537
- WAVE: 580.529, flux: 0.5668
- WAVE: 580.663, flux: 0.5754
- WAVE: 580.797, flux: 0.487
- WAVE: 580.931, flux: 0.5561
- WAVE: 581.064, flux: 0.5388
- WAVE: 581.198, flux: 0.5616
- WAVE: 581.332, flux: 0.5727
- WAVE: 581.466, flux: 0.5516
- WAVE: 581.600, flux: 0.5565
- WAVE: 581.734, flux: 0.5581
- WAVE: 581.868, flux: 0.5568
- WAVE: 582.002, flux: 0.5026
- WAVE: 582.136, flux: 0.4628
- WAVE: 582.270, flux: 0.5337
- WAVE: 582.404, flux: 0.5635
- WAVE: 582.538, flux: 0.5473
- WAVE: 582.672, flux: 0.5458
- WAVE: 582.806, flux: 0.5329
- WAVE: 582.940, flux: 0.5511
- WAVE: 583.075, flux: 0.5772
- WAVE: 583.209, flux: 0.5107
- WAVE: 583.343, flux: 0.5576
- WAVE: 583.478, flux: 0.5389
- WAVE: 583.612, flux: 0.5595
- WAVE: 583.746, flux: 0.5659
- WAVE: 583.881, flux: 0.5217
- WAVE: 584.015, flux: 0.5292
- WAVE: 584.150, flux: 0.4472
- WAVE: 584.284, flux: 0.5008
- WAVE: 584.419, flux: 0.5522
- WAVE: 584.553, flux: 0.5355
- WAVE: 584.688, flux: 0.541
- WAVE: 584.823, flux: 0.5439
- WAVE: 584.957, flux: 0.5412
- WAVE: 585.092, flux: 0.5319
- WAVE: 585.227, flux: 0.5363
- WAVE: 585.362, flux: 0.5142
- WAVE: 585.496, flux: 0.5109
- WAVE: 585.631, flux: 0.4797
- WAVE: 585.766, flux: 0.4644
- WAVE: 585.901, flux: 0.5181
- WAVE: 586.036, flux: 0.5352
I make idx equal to -0.02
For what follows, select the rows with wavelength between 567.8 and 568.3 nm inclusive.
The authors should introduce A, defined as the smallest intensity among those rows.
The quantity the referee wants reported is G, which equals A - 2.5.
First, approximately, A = 0.4984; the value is -2.00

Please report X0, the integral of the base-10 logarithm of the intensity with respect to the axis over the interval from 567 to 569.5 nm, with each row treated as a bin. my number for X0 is -0.689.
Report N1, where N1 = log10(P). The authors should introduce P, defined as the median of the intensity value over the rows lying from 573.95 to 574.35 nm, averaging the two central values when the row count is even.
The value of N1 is -0.275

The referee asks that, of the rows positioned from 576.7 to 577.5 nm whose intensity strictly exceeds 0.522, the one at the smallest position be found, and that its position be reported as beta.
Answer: 576.799 nm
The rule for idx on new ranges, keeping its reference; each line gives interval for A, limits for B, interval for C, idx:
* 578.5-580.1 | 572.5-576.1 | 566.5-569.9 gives 0.00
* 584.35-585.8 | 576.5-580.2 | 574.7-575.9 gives 0.00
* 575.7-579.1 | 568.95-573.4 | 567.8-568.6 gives 0.00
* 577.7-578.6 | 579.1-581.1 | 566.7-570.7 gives -0.03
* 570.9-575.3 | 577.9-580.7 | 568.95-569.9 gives 0.05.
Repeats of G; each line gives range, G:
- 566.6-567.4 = -2.00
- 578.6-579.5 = -2.09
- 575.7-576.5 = -1.97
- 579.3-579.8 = -2.00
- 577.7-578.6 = -2.10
